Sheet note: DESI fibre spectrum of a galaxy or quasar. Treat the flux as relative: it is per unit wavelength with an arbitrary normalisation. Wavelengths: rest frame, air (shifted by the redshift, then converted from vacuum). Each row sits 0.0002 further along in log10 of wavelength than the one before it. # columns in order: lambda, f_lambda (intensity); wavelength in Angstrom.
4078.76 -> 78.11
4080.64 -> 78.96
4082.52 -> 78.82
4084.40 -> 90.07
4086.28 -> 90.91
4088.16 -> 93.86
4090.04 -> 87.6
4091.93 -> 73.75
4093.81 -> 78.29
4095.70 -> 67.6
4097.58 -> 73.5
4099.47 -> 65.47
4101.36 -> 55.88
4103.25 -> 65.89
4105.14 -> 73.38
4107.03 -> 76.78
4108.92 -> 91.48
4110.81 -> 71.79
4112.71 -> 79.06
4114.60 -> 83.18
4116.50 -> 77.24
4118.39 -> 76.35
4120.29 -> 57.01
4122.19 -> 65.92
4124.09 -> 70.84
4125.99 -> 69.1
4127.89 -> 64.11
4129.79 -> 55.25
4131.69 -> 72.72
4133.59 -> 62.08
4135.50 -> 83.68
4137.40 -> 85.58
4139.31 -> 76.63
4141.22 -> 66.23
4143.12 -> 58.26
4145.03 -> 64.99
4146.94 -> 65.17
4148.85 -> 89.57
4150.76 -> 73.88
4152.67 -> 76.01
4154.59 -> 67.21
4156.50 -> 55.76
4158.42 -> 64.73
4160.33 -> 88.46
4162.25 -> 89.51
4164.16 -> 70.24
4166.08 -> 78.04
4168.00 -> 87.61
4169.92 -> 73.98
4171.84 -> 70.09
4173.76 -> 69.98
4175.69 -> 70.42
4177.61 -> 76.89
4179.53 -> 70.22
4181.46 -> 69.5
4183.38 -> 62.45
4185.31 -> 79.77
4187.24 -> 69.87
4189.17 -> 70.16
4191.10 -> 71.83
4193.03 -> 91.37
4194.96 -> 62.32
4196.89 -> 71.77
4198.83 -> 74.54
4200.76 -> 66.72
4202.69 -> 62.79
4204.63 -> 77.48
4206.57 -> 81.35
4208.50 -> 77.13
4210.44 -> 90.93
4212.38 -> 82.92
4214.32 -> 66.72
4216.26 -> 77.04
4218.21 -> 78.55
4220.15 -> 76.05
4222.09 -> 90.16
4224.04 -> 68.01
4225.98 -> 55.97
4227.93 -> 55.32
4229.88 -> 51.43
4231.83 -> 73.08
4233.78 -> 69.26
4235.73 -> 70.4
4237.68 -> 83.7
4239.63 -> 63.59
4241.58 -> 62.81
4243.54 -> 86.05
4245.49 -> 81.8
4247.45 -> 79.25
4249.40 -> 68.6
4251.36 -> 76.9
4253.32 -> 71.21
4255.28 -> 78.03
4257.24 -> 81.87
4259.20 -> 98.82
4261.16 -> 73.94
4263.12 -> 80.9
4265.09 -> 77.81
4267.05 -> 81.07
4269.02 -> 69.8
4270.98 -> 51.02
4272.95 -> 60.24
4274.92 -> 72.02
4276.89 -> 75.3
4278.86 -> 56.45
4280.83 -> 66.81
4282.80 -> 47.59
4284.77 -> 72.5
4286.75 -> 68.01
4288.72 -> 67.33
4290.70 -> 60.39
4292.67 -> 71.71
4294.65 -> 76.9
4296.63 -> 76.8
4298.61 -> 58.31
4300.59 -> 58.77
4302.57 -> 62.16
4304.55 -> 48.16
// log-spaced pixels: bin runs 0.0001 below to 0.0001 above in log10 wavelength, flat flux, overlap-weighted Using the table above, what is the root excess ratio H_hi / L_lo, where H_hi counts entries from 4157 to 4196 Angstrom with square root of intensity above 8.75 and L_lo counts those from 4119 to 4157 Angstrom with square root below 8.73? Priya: 0.44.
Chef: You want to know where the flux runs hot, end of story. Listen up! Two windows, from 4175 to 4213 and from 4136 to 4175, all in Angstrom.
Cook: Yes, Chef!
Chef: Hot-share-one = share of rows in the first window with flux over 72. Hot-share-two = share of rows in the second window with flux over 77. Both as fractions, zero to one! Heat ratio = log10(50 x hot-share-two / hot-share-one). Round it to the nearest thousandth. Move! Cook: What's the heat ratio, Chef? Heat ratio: 1.523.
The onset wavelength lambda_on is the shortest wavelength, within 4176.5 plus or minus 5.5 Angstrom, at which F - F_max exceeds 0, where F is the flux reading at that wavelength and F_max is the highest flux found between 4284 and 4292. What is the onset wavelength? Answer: 4177.61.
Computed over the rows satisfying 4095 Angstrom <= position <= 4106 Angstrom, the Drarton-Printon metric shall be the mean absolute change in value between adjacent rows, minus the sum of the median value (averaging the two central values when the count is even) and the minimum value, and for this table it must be -114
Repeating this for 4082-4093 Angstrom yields -156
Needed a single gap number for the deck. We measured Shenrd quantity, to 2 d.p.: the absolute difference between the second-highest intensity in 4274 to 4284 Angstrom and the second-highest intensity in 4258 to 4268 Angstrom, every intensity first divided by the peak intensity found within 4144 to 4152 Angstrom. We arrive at 0.10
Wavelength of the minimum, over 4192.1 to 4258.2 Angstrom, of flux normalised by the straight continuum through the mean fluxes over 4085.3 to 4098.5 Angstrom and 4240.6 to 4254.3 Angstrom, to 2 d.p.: 4229.88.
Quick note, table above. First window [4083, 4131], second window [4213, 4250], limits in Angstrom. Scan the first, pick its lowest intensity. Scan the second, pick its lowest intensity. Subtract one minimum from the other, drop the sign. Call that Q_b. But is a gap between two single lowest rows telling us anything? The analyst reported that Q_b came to 4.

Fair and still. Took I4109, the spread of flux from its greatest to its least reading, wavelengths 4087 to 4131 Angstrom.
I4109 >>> 39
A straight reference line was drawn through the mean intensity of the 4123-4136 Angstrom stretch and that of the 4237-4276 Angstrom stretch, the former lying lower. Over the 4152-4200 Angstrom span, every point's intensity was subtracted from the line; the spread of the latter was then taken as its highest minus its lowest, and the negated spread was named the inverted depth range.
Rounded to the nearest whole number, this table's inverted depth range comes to -34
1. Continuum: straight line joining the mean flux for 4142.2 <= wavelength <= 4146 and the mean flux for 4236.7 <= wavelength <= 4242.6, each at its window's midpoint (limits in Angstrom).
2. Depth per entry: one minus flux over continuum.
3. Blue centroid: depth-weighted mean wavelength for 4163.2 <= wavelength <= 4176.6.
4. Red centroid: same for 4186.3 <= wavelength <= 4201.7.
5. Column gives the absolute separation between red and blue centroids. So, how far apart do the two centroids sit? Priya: 24.2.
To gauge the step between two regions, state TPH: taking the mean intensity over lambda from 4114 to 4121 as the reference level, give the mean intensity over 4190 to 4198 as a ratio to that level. 1.01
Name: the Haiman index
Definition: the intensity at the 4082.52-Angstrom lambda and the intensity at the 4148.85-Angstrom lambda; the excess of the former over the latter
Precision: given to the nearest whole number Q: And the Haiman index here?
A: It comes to -11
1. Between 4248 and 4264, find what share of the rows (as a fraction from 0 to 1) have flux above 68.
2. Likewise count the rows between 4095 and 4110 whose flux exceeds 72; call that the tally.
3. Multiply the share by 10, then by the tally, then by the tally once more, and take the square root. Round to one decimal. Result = 12.6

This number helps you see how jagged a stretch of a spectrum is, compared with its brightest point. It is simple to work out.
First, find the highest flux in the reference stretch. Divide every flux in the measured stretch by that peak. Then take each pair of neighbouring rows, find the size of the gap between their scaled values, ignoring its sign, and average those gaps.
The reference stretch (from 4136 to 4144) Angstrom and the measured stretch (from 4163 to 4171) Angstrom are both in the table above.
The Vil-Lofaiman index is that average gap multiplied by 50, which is 6.0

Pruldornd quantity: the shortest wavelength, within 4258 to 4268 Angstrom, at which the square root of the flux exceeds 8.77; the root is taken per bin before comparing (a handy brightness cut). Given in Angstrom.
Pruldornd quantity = 4259.20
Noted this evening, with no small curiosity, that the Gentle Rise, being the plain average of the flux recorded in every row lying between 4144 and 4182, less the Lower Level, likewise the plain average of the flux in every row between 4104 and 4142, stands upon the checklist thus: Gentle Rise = 0.7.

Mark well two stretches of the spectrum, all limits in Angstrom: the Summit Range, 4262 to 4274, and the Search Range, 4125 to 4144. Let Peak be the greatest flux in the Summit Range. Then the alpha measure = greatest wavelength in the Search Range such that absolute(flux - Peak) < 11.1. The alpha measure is 4139.31 Angstrom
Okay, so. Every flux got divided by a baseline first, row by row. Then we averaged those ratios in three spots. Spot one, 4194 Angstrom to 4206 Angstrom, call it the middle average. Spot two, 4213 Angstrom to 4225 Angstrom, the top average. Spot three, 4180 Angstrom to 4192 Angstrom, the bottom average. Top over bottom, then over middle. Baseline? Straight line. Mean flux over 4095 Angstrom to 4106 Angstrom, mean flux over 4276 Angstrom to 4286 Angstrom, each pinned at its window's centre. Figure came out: 1.02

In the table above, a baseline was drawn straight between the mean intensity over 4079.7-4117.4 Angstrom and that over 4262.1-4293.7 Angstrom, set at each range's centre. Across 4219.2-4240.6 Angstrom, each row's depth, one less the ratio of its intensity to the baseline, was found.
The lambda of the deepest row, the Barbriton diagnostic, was 4229.88 Angstrom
